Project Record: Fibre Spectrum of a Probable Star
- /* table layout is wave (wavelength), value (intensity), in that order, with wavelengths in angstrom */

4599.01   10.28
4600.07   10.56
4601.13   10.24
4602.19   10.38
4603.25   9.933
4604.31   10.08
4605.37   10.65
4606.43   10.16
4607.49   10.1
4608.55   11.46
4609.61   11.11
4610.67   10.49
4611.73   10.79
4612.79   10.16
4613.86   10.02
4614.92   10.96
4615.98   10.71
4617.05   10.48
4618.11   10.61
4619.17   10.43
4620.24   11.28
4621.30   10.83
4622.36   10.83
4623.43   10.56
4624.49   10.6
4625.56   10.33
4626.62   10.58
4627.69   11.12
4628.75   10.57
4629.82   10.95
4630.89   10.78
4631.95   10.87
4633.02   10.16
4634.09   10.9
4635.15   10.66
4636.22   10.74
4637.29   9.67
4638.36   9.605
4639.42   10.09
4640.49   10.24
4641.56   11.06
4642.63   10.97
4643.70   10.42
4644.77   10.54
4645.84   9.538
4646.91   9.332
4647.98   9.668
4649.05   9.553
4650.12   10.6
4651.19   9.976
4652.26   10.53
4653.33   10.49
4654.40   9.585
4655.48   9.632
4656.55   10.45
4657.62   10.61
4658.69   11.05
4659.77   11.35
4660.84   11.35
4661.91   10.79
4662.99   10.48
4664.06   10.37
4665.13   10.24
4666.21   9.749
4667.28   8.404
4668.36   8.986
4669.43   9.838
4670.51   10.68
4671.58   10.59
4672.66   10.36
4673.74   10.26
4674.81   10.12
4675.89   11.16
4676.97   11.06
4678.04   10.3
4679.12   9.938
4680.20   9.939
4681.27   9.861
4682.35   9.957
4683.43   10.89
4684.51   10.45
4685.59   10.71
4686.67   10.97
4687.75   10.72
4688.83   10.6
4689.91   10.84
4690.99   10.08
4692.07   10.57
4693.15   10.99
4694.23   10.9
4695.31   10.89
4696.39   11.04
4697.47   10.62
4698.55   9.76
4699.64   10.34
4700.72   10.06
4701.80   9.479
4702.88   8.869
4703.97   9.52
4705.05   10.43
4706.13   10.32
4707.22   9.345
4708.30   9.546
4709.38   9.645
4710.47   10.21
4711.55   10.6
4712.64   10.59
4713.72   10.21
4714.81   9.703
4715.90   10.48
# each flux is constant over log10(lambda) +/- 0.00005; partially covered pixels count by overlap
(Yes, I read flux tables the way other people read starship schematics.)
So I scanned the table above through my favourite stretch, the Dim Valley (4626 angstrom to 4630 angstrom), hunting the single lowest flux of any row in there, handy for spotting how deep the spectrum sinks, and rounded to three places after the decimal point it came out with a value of 10.570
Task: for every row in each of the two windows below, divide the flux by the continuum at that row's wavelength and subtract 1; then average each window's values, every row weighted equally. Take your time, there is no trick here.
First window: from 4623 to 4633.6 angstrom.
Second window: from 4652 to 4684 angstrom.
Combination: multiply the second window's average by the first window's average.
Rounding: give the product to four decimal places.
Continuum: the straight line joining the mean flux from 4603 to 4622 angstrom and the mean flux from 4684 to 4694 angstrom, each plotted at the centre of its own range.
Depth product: -0.0002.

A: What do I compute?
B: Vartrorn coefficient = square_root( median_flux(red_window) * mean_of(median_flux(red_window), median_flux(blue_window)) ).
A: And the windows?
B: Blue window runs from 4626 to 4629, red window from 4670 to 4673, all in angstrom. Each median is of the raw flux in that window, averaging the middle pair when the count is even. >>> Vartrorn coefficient 10.6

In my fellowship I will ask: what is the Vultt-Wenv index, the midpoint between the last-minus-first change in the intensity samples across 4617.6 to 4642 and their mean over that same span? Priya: 5.52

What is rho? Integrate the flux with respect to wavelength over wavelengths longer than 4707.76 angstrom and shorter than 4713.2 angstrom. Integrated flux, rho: 55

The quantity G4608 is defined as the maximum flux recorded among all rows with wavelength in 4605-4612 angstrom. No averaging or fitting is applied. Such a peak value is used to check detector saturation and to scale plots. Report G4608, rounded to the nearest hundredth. 11.46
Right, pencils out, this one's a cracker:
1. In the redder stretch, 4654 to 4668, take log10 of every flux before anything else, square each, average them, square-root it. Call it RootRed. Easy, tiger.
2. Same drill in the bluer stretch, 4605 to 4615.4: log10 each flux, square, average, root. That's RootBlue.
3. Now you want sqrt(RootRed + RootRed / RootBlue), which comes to 1.41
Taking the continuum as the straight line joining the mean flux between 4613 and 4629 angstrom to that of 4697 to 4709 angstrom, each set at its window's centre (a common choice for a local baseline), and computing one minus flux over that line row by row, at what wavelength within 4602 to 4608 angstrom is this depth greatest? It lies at 4603.25 angstrom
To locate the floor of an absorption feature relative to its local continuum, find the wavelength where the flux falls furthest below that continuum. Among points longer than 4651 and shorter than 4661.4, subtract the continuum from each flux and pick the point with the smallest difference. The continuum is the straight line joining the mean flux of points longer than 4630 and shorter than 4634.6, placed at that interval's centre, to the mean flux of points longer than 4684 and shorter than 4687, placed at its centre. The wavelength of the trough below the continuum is 4654.40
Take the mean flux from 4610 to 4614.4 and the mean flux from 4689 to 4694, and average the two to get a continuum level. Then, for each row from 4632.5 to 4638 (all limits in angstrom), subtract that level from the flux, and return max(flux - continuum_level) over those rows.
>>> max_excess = 0.4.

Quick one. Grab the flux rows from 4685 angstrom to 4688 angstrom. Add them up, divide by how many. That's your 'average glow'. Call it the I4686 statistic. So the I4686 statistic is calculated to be 10.8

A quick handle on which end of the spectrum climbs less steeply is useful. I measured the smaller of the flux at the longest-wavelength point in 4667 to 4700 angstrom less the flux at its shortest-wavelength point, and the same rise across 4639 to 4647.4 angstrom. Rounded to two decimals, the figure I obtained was -0.76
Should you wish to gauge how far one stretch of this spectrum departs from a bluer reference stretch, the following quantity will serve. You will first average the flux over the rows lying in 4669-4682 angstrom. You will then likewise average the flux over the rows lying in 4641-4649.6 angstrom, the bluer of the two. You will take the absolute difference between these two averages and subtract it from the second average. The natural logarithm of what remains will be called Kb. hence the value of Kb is 2.295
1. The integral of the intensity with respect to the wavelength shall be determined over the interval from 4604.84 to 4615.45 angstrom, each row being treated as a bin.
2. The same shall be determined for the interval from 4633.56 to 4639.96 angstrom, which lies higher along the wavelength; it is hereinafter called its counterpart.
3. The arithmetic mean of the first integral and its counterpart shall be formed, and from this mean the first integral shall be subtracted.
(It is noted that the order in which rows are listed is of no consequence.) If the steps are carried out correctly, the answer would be -23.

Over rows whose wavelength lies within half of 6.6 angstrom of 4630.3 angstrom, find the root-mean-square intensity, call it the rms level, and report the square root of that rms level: 3.28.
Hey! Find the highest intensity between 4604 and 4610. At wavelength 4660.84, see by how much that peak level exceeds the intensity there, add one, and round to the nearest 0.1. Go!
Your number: 1.1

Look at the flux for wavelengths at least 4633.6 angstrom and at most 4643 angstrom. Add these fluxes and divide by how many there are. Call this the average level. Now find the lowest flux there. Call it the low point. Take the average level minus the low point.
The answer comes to 0.83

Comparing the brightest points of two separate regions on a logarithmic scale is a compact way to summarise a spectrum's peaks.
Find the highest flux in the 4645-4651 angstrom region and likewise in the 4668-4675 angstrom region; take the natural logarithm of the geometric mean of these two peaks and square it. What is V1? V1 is 5.59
